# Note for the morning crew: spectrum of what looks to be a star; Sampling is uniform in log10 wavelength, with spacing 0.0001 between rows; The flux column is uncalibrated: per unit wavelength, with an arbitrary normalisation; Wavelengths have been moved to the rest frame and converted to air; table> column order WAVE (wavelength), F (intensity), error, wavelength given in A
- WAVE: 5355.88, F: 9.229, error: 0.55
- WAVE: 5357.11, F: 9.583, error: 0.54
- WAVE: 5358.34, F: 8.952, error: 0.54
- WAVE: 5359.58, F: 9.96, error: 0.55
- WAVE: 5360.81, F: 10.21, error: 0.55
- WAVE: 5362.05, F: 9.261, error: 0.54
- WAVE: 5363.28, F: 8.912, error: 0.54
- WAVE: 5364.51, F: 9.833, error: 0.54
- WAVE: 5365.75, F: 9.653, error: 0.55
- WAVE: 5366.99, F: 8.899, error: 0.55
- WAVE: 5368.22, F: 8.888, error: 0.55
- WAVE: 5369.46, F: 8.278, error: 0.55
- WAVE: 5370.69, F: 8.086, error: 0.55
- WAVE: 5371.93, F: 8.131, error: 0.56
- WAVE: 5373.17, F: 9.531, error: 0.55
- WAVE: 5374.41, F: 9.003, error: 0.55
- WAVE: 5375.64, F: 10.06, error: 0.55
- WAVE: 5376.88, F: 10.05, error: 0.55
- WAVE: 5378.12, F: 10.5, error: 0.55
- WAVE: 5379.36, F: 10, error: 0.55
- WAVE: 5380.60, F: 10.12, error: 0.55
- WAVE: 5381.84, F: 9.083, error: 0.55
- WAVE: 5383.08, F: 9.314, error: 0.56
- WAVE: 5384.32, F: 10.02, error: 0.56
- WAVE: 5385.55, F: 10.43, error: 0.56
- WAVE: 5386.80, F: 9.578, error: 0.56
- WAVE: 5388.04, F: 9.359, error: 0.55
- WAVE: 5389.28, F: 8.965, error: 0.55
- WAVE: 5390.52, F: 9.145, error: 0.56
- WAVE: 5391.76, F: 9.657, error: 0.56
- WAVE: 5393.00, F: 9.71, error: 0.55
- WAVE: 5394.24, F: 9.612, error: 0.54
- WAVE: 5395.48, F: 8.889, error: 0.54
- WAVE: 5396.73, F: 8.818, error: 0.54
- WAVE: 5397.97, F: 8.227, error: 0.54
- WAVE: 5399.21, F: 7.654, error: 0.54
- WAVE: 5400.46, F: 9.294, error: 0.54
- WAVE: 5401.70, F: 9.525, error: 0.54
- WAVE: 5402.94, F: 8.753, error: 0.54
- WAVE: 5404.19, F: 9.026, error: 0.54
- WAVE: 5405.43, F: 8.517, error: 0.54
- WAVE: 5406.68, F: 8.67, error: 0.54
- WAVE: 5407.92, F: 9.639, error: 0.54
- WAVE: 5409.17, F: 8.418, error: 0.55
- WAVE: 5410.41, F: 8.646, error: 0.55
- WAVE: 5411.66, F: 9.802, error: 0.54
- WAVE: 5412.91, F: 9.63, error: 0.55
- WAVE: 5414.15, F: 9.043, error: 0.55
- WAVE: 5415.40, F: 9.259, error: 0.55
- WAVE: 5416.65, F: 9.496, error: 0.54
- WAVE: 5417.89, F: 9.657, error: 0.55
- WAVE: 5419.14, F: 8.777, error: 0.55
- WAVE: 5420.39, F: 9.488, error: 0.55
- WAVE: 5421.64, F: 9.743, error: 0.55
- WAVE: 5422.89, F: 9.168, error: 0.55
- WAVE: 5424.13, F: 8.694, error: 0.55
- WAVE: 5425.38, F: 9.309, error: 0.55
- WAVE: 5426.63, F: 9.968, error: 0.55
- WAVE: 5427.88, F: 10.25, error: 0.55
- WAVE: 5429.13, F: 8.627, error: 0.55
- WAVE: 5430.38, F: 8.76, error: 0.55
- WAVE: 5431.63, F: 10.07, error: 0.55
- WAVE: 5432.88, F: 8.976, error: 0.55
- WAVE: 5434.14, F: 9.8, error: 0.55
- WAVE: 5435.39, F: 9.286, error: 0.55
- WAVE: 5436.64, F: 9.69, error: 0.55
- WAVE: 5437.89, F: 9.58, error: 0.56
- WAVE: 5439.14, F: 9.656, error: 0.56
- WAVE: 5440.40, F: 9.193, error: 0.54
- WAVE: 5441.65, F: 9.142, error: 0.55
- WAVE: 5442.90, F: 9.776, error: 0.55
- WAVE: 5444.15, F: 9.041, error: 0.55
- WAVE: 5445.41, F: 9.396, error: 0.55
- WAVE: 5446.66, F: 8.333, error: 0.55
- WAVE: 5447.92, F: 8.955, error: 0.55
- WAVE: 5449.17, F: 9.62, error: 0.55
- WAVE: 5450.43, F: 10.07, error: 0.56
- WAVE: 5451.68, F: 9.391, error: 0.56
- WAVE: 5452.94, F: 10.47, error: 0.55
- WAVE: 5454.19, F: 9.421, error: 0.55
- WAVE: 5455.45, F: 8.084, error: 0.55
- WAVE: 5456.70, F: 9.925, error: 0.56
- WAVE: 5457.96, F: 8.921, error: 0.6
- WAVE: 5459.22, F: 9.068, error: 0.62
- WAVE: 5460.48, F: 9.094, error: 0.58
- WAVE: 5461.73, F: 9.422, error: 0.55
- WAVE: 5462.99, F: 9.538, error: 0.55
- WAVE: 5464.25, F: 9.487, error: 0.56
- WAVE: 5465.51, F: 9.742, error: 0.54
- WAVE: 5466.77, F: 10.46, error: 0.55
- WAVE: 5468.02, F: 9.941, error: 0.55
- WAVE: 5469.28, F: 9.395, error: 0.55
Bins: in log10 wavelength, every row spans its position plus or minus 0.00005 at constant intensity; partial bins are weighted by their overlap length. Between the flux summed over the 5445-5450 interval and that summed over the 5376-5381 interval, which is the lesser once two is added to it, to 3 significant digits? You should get 38.3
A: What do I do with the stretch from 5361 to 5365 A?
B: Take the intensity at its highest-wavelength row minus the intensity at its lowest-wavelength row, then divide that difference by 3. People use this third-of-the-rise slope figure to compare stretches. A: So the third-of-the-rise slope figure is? 0.19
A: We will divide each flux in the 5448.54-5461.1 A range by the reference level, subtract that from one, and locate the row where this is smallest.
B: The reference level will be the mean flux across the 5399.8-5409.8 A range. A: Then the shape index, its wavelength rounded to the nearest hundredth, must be 5452.94 A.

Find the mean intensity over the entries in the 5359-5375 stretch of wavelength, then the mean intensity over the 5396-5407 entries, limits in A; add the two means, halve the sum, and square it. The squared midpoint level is 79.6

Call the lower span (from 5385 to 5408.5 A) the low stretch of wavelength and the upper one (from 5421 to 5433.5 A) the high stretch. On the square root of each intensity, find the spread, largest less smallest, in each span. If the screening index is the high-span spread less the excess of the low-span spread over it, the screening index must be 0.1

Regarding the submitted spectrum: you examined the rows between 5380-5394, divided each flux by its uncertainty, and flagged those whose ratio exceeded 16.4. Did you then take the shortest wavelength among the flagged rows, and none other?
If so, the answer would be 5380.60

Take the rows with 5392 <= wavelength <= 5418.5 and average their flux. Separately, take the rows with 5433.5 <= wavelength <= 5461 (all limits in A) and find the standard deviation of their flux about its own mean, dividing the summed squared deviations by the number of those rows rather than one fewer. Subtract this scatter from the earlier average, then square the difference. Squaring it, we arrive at 73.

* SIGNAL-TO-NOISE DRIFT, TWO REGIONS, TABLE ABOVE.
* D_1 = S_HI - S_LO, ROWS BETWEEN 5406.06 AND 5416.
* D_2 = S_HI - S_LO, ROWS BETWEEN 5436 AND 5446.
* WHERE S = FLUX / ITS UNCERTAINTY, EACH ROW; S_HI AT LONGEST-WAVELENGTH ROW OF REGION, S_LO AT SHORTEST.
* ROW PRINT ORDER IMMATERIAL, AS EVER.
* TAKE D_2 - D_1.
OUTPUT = -1.3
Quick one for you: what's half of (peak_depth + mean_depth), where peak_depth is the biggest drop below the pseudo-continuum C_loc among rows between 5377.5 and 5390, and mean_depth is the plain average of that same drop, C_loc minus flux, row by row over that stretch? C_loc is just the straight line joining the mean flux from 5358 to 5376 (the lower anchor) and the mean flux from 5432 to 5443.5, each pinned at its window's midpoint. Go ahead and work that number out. -0.10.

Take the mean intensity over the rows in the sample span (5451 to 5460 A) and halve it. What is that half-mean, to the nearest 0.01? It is 4.66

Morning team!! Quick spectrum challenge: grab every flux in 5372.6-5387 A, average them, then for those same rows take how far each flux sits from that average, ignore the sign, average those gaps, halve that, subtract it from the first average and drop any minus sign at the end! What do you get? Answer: 9.6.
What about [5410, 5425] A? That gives 9.1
